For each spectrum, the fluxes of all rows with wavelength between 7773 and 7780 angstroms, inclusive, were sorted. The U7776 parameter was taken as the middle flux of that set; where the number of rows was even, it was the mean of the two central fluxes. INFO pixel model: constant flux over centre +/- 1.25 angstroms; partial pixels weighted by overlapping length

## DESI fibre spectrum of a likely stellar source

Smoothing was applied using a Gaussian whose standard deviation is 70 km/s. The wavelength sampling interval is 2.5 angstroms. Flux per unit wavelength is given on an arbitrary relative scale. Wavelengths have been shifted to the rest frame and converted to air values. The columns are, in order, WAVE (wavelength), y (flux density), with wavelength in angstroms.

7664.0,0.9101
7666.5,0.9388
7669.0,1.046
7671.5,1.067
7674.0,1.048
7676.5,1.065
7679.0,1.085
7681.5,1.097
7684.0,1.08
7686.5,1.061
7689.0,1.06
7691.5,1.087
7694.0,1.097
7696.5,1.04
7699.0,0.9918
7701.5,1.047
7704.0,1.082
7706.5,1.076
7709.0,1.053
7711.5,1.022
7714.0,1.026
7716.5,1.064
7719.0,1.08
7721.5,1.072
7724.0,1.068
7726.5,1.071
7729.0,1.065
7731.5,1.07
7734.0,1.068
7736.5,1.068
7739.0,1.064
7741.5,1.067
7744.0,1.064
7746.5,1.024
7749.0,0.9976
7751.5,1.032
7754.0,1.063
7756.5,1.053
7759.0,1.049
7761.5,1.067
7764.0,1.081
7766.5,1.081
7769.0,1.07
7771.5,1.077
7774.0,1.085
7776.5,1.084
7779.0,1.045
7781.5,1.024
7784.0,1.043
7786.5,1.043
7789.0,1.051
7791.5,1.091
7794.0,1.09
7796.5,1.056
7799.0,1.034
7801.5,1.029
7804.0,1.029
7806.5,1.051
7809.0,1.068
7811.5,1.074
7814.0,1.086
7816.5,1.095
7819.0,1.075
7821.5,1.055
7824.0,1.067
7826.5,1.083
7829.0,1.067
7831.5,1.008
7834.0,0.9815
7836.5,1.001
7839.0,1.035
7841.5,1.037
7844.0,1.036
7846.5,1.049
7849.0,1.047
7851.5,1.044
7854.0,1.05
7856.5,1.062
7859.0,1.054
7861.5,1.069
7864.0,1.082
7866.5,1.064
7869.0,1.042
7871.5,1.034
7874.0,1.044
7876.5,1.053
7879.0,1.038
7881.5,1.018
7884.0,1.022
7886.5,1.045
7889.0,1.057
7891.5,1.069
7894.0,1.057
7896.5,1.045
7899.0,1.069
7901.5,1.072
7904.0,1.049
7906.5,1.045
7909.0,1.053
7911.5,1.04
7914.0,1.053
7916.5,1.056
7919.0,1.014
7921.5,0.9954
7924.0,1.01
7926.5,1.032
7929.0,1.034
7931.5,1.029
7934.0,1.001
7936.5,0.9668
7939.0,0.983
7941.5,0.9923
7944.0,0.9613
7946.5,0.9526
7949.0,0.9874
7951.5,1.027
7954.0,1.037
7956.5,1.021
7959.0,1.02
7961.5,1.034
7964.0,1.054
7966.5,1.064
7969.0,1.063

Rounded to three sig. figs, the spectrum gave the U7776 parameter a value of 1.08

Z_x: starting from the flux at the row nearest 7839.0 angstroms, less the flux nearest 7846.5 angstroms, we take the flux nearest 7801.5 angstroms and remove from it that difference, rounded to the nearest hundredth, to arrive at 1.04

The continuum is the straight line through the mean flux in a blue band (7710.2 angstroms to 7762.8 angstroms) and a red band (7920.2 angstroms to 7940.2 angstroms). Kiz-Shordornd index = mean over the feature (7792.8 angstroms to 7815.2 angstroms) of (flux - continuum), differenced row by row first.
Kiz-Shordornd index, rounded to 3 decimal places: 0.019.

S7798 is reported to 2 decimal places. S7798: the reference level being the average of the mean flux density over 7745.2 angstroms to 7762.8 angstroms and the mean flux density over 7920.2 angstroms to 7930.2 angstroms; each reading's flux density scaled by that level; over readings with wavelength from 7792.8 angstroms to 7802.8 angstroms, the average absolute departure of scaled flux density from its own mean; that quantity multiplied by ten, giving 0.20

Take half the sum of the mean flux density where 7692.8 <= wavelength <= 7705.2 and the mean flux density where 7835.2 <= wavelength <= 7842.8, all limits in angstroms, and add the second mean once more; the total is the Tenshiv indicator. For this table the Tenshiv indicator 2.06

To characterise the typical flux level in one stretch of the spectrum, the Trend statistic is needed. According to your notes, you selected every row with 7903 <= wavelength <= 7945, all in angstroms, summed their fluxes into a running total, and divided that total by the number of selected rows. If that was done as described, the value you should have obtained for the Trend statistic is 1.02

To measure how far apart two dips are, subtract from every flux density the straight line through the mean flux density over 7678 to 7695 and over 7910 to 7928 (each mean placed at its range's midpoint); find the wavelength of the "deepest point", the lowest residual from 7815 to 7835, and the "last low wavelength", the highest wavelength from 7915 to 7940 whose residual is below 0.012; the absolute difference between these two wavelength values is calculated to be 105.0 angstroms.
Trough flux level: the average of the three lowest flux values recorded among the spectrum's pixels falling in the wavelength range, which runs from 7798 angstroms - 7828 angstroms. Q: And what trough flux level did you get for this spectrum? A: 1.03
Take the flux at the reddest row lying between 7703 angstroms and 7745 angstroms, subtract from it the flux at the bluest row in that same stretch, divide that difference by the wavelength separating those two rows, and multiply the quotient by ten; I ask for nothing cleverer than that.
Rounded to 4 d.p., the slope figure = -0.0045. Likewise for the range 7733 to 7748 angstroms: -0.0352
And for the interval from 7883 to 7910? 0.0124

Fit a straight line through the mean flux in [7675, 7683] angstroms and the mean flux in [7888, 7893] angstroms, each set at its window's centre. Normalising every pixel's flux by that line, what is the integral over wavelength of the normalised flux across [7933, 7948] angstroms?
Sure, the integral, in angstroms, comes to 13.8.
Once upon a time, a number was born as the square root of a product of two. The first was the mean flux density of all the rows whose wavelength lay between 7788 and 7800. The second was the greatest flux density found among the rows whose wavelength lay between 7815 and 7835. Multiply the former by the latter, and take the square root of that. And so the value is 1.080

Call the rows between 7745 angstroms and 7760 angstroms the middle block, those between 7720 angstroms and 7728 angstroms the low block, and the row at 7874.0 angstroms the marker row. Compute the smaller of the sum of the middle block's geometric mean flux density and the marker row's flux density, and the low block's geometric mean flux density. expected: 1.07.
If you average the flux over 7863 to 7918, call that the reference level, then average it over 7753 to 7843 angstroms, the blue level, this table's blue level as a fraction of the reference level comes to 1.01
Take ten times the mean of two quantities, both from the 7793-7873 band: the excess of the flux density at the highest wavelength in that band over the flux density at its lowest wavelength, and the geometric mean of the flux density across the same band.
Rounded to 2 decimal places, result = 4.98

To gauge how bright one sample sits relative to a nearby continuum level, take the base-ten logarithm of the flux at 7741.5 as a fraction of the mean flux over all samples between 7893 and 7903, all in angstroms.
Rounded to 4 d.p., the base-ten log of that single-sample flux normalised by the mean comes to 0.0026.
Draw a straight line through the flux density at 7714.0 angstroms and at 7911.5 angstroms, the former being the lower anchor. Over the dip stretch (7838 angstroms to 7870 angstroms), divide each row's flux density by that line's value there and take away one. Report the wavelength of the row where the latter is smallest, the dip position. 7839.0 angstroms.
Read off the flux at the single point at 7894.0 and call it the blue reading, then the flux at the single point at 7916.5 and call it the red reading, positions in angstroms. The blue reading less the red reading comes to 0.00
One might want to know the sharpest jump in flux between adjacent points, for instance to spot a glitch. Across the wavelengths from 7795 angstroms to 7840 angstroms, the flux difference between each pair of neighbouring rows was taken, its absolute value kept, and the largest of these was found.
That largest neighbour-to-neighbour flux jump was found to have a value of 0.059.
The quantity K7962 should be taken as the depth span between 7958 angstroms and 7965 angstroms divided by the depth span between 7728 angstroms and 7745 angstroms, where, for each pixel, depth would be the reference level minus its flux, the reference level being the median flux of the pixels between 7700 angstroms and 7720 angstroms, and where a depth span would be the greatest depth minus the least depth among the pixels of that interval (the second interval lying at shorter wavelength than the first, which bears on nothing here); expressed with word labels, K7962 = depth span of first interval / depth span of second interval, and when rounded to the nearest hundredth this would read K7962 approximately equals 5.67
